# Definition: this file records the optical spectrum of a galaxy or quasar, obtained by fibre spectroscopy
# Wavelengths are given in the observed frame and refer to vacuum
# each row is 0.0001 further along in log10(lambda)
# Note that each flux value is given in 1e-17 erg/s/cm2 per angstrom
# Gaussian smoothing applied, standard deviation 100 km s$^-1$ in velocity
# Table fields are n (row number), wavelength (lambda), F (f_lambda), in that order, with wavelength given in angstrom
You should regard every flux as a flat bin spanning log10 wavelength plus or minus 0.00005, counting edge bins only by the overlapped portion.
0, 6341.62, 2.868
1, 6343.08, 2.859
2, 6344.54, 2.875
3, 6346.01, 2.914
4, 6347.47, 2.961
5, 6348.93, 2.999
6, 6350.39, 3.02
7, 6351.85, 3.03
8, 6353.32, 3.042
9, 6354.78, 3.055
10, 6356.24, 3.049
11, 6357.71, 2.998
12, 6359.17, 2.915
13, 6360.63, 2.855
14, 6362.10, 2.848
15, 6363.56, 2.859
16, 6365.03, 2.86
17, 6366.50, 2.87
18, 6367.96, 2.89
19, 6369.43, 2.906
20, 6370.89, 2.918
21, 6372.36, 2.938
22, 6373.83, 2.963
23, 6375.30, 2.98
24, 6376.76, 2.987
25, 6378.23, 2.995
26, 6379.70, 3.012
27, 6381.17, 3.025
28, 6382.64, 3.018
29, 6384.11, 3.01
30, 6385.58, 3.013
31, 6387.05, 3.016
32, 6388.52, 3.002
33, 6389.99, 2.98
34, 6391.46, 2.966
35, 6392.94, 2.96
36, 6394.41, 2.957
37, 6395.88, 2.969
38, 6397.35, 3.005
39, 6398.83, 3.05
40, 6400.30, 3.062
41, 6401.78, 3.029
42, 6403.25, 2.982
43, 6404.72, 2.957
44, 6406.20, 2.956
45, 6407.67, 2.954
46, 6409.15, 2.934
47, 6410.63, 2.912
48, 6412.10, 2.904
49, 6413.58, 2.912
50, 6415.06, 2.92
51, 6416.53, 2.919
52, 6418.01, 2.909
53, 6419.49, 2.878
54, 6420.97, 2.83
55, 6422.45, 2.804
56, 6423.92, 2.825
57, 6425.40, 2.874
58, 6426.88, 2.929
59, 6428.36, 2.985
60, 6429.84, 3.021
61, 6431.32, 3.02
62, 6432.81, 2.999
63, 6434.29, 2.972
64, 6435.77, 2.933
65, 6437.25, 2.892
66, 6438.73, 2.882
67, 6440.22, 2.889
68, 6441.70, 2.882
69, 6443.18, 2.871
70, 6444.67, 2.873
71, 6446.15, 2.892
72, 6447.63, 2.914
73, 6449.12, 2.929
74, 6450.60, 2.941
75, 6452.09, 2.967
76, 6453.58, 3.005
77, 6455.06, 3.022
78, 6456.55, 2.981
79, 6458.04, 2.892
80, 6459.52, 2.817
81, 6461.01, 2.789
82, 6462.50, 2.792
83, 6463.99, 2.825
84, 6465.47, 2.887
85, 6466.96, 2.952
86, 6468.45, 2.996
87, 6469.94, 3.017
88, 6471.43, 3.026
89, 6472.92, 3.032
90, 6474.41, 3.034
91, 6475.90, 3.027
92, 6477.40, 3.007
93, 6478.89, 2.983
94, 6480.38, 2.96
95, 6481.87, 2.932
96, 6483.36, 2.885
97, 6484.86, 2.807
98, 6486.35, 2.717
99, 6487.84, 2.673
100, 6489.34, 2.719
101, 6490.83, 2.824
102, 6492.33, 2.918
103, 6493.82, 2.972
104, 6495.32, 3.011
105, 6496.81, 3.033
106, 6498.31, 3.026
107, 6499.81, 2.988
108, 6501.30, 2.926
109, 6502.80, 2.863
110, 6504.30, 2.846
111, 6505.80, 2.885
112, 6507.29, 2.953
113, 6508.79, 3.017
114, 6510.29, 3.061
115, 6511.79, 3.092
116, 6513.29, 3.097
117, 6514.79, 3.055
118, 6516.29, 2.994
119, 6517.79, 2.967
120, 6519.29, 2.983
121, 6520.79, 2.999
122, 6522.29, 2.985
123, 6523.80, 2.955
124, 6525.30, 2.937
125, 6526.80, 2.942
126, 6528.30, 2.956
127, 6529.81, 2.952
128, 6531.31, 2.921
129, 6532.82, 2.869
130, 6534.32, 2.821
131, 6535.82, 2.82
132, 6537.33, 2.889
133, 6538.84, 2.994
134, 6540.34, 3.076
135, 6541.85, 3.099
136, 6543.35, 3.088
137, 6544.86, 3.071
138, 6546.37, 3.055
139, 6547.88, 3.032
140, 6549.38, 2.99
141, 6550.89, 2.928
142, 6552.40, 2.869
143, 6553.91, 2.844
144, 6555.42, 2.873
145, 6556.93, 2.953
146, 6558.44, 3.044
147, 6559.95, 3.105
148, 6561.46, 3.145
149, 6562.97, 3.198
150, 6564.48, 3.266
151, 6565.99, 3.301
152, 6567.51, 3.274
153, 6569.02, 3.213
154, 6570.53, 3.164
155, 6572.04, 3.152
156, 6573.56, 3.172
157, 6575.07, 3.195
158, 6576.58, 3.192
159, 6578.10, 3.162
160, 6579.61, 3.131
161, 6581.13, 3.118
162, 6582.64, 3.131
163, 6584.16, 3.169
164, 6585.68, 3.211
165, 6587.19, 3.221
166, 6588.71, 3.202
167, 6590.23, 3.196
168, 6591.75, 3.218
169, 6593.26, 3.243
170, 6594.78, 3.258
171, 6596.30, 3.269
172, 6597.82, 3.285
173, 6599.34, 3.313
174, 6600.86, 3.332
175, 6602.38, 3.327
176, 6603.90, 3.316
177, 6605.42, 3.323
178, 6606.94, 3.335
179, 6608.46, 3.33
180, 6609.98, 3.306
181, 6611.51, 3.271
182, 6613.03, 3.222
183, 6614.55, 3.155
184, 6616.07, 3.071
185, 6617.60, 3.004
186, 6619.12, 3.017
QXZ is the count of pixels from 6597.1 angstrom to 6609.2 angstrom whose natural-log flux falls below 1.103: 0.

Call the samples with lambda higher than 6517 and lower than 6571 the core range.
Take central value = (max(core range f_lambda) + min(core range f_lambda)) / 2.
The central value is 3.06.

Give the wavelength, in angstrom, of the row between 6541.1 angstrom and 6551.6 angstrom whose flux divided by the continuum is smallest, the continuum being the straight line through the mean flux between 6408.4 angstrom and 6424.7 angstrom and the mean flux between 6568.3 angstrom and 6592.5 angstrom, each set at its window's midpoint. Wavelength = 6550.89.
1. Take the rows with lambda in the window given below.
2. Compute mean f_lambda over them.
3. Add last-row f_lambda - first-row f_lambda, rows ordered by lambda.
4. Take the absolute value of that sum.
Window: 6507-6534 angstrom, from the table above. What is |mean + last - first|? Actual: 2.90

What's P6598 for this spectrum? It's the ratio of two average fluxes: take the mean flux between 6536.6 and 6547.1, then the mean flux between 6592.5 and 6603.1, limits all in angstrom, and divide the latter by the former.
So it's 1.08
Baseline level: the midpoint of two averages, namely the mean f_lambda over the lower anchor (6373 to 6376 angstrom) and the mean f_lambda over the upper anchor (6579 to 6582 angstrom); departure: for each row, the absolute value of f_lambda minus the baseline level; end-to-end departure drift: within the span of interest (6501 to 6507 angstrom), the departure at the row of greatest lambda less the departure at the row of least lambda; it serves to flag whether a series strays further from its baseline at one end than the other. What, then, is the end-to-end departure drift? 0.041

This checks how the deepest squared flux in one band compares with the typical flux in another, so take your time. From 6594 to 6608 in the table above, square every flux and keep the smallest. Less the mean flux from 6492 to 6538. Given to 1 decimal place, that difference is 7.7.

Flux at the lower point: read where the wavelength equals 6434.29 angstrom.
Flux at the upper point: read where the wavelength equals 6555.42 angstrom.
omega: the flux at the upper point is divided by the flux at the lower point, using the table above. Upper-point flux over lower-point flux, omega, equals 0.97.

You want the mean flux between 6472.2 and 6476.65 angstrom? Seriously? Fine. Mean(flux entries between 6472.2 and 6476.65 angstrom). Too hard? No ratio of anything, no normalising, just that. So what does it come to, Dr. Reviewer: 3.03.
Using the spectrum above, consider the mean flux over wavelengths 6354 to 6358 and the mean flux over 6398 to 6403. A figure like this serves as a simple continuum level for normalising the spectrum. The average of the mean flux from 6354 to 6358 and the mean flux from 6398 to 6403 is 3.04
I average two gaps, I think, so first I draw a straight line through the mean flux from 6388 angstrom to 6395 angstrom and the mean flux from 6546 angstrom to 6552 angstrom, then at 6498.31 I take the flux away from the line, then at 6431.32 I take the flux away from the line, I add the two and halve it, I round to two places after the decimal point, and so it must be -0.04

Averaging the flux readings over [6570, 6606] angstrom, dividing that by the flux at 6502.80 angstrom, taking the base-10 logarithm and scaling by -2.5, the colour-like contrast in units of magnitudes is -0.128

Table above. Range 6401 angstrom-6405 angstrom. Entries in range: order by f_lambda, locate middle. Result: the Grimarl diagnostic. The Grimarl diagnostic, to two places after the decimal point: 2.98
